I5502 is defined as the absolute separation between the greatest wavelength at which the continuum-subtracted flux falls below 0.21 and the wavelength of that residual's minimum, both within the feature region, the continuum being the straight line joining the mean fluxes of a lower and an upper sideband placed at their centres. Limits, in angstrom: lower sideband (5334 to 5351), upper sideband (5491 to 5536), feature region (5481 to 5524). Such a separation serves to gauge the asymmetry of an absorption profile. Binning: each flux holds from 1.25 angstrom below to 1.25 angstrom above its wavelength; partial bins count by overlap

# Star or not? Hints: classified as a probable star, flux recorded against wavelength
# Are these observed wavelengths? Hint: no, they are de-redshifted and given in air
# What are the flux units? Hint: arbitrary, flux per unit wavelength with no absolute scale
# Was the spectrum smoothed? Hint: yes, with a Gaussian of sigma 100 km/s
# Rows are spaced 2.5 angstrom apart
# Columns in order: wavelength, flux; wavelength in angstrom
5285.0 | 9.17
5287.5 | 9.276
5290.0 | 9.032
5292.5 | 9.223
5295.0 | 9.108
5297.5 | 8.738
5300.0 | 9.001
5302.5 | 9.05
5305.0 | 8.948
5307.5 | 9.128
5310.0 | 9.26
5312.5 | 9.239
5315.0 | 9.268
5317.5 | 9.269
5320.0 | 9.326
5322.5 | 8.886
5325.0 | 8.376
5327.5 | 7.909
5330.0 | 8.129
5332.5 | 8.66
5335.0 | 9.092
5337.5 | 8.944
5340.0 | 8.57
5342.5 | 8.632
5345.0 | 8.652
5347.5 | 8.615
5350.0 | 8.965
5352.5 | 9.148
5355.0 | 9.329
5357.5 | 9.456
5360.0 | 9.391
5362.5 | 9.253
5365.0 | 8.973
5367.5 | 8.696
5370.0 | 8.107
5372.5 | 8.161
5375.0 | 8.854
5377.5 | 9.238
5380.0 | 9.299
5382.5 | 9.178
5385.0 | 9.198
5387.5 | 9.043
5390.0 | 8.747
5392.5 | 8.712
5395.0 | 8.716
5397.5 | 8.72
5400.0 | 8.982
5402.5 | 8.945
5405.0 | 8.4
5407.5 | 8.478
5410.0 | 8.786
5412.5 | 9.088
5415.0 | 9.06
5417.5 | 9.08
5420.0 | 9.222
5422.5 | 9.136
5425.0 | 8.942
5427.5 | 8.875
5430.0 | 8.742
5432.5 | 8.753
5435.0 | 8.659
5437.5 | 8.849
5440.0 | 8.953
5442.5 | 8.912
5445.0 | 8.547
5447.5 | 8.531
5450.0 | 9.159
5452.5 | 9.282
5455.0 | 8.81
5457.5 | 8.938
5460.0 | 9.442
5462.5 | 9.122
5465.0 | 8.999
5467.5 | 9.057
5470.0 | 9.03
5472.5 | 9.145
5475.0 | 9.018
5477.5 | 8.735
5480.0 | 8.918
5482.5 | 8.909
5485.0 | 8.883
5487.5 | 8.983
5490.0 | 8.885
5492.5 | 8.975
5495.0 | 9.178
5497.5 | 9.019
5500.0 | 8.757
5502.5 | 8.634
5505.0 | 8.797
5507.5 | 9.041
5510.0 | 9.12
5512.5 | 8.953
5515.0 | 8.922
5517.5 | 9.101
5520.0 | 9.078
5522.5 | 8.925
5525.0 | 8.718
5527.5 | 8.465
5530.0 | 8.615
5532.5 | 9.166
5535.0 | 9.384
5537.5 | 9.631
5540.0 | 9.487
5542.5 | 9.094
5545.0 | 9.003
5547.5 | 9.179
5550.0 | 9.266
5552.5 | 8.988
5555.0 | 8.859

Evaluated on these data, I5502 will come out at 20.0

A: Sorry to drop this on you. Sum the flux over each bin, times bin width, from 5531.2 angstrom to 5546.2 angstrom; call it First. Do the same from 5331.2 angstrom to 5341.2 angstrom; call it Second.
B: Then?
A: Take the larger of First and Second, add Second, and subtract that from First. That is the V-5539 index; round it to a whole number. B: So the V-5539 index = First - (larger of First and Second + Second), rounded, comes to -88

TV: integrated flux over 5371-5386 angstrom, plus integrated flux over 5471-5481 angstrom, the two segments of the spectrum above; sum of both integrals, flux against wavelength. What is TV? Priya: 224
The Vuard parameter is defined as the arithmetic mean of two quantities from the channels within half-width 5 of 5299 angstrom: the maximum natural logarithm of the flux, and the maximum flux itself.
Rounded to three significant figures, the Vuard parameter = 5.66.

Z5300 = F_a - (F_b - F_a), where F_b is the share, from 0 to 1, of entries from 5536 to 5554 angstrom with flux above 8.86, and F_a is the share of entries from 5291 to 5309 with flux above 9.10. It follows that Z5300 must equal -0.14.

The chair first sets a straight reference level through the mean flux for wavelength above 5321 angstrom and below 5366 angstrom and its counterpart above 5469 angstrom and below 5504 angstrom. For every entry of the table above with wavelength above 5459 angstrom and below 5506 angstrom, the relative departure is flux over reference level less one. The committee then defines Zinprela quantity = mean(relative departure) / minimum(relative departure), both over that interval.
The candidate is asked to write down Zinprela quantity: -0.14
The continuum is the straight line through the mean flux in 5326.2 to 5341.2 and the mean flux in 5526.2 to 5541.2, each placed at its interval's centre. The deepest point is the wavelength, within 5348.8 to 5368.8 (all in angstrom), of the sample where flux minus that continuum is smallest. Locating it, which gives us 5367.5 angstrom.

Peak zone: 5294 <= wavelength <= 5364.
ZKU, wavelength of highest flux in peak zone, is 5357.5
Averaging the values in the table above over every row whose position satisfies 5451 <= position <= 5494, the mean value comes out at 9.01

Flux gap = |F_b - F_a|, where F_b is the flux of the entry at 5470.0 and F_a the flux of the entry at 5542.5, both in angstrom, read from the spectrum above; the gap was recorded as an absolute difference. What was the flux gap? 0.06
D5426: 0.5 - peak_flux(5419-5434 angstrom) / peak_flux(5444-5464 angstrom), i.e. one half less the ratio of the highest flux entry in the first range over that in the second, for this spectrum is -0.477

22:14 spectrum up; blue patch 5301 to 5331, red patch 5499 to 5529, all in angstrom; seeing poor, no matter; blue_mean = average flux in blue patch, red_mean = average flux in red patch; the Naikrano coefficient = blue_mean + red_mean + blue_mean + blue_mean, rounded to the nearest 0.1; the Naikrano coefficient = 35.6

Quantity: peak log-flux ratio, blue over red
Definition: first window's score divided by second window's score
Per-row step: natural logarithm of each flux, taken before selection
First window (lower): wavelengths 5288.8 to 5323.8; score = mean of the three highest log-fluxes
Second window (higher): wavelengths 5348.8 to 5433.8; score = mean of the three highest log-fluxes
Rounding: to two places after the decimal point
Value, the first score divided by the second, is 1.00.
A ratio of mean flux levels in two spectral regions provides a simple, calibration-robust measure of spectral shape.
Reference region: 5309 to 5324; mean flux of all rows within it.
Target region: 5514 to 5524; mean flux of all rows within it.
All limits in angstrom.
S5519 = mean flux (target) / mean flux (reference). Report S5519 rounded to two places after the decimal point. 0.98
